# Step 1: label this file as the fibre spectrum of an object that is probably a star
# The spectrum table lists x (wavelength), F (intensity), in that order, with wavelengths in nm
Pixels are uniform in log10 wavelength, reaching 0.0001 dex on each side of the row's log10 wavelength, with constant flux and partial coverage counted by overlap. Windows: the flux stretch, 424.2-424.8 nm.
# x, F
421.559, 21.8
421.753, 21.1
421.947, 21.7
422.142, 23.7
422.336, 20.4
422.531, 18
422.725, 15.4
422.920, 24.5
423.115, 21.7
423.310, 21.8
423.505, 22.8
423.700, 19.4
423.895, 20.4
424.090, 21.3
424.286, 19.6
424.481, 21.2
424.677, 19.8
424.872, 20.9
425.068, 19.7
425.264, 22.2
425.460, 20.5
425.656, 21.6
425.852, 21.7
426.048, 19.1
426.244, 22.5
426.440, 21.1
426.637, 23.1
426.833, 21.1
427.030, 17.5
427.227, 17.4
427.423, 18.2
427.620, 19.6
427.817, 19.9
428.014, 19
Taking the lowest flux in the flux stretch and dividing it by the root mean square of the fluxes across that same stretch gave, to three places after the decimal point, 0.970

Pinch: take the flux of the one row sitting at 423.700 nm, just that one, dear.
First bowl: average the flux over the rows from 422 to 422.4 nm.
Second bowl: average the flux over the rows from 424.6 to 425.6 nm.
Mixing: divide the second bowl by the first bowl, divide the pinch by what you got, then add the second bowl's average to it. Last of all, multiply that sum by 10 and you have 414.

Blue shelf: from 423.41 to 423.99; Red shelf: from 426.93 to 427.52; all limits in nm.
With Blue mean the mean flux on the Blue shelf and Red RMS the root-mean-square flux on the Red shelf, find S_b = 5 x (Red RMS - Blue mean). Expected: -16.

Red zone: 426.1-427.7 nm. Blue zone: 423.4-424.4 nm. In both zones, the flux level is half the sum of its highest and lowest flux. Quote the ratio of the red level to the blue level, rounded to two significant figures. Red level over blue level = 0.96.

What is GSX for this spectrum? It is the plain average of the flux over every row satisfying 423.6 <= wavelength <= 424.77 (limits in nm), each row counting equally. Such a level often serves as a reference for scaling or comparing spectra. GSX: 20.3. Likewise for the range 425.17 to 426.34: 21.3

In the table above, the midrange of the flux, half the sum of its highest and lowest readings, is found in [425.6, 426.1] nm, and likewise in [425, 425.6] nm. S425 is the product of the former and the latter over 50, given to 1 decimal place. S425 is 8.5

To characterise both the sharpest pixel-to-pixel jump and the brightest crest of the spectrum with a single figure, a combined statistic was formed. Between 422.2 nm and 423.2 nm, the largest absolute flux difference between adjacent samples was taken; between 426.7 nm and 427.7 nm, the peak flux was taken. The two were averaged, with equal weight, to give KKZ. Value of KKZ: 15.1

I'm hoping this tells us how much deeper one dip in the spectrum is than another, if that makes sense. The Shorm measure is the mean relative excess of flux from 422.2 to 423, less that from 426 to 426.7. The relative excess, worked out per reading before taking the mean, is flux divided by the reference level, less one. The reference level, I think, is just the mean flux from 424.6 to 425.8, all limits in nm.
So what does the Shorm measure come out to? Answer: -0.09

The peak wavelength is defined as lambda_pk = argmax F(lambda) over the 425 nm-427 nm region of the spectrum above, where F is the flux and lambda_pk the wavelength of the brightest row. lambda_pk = 426.637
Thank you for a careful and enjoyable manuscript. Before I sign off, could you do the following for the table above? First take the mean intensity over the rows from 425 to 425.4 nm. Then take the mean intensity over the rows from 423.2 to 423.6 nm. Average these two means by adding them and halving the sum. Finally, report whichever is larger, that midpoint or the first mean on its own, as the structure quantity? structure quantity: 21.6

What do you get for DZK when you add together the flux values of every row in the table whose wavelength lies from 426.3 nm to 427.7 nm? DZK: 138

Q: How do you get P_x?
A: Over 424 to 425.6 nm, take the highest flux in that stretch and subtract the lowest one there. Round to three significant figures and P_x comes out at 2.60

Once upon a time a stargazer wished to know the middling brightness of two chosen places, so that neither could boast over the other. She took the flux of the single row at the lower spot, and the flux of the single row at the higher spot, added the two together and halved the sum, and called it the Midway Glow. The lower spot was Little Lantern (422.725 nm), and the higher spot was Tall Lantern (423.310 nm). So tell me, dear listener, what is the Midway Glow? 18.6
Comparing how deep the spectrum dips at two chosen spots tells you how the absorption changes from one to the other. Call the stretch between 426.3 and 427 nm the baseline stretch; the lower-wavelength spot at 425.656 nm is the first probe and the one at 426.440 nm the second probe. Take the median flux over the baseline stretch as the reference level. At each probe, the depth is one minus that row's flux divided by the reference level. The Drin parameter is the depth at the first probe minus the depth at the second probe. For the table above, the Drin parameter -0.02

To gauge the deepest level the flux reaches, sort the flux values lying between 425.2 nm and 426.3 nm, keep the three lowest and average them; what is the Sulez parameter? 20.4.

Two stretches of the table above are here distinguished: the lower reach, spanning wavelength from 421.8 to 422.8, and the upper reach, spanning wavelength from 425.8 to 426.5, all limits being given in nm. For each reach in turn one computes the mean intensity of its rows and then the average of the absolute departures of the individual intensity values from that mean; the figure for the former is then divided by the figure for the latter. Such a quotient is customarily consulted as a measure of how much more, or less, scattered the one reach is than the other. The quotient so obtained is 2.51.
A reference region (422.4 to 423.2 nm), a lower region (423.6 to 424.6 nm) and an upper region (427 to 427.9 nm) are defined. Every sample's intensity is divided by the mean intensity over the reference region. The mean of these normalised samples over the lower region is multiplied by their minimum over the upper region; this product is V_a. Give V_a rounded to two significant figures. 0.90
